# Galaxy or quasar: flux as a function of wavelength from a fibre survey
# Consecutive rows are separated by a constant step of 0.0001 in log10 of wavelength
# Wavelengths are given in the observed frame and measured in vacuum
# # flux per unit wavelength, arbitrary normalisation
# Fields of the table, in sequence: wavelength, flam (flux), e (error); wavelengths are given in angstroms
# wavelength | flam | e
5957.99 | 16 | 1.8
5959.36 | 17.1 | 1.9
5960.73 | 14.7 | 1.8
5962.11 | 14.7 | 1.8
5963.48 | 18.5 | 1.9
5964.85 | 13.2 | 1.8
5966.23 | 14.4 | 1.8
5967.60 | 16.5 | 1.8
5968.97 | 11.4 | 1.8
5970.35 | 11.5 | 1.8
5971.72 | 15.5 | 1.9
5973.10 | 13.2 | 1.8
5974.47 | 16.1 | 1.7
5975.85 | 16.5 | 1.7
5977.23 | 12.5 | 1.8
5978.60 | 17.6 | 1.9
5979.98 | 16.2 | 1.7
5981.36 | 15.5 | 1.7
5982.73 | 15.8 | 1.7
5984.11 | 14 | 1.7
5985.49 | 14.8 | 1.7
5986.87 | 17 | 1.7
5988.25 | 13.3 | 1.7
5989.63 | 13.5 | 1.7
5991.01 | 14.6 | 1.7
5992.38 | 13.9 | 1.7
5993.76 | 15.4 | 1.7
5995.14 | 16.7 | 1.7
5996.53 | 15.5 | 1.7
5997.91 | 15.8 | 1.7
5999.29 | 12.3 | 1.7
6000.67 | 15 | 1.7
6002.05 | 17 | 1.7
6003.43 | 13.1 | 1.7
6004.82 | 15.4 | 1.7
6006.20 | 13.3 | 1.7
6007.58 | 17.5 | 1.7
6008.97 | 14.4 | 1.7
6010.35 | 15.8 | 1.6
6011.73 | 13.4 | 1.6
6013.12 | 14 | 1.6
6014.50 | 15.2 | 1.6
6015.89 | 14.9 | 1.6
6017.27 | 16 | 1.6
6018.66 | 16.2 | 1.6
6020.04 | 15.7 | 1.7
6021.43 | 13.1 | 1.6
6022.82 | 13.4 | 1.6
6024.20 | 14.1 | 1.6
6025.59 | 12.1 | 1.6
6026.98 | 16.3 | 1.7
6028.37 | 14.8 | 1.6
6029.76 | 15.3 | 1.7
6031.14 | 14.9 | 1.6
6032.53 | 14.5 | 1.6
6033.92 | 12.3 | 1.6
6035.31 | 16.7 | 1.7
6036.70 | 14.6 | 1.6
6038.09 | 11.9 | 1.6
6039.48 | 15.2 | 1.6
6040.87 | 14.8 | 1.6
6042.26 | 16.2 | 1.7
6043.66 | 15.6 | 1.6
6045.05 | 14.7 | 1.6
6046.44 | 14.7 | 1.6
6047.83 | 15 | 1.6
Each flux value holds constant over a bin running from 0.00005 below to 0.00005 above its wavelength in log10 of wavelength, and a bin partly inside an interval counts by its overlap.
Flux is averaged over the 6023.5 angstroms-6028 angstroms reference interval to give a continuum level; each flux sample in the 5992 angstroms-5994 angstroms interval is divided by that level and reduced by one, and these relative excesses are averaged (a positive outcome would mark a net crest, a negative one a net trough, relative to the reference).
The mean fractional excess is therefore 0.03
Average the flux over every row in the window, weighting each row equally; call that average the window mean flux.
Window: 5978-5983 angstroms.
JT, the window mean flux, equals 16.3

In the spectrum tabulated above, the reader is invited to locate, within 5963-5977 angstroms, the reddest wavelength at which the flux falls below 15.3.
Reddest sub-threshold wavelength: 5973.10 angstroms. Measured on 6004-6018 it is 6015.89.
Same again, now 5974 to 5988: 5985.49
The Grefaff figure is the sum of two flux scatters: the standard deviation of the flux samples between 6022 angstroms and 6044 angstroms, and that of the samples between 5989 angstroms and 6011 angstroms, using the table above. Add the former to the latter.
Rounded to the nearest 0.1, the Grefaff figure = 2.9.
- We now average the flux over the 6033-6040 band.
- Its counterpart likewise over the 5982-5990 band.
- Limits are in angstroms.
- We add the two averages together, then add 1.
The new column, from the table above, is 29.9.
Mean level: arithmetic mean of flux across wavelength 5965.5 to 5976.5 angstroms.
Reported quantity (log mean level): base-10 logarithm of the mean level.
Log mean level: 1.158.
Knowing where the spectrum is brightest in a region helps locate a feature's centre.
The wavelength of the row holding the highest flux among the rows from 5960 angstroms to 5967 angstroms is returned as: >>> 5963.48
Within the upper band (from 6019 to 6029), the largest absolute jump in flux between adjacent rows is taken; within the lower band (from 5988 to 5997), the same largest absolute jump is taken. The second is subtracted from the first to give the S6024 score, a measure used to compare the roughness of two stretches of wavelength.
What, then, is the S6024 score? 2.7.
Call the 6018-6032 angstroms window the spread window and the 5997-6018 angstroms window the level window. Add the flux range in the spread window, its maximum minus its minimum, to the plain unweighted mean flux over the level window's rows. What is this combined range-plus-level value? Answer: 19.1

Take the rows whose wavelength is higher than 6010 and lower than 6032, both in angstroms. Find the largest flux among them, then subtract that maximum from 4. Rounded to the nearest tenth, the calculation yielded -12.3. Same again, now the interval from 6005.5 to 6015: -13.5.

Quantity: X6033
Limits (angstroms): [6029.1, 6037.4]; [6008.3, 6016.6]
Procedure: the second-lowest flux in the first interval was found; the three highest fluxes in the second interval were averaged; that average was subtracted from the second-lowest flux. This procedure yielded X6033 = -0.80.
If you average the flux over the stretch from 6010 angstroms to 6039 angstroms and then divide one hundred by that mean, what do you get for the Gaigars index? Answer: 6.88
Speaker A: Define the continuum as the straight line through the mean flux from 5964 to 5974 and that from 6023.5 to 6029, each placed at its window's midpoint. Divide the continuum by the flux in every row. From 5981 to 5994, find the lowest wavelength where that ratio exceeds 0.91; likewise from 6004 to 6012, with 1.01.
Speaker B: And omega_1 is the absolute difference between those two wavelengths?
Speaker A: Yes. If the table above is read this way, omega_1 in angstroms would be 22.1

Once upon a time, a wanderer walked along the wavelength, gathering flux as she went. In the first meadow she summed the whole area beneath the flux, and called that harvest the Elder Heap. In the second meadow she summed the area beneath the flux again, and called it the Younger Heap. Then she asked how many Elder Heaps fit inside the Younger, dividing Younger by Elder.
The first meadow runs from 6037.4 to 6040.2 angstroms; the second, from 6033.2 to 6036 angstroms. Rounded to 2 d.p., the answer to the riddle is 1.07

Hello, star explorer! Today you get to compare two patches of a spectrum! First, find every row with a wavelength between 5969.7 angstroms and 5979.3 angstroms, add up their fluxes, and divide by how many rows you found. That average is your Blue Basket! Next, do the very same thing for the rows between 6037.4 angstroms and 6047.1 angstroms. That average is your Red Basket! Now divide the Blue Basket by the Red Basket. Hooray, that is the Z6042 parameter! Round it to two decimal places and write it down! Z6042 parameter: 1.00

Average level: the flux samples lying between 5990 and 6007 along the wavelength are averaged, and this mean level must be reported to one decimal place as 14.8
